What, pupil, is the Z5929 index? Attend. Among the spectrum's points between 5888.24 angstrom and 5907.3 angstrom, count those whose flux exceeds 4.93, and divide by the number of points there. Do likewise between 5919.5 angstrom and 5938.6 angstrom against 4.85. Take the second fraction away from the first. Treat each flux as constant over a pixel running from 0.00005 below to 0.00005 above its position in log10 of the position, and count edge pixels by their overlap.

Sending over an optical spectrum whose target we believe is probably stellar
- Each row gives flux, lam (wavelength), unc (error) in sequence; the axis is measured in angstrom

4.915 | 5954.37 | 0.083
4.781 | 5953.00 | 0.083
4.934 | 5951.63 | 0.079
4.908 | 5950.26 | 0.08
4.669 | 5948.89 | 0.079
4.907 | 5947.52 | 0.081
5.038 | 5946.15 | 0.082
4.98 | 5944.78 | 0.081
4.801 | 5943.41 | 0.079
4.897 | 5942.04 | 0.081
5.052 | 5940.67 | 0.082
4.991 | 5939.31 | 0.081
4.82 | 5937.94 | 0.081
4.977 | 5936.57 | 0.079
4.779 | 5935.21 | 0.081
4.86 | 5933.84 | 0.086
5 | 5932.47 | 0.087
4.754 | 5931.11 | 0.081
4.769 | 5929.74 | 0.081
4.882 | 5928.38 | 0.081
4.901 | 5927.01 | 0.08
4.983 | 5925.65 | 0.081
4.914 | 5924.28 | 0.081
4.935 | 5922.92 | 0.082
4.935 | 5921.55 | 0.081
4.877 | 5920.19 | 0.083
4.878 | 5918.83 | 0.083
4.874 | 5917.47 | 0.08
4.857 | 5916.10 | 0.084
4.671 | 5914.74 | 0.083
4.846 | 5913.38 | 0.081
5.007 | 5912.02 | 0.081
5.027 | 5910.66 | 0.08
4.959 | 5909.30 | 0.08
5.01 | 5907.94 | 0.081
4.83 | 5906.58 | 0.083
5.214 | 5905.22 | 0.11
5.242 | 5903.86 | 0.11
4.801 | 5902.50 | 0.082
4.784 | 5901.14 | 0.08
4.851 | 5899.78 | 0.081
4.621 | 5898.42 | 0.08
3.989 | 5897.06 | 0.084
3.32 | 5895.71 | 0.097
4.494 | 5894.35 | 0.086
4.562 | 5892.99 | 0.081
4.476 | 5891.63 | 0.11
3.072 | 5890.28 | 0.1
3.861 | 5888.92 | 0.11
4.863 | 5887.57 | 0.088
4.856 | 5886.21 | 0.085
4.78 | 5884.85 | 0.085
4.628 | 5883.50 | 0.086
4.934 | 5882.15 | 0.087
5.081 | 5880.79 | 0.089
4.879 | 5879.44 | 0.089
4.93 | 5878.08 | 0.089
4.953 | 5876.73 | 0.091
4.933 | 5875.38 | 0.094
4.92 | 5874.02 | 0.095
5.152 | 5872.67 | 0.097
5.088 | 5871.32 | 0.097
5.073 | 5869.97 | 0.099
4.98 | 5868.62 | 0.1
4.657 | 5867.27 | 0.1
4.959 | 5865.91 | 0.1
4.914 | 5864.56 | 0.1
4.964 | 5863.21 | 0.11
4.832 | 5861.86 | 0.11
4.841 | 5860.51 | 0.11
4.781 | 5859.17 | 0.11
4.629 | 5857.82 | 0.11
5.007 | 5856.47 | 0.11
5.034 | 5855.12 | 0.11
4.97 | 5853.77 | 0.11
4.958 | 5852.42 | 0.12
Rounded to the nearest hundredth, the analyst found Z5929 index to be -0.57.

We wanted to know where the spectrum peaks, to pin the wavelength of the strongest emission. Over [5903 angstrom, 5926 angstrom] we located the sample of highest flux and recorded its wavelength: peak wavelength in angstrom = 5903.86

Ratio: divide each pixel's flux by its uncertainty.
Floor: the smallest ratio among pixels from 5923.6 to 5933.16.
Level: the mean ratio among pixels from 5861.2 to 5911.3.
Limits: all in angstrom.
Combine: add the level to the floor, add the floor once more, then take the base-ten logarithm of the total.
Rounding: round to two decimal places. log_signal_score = 2.22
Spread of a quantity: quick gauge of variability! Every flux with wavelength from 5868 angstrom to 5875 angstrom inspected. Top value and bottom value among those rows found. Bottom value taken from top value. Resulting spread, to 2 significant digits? 0.23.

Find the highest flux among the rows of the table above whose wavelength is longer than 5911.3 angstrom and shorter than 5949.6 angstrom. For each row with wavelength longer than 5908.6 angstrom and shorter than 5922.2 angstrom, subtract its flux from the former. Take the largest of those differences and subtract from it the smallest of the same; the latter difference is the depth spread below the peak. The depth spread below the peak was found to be 0.4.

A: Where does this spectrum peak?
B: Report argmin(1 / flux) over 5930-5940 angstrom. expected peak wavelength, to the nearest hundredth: 5932.47 angstrom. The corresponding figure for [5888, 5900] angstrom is 5899.78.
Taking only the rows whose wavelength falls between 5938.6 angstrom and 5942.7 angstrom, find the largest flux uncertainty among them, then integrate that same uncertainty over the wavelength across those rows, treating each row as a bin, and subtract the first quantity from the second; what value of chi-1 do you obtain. 0.252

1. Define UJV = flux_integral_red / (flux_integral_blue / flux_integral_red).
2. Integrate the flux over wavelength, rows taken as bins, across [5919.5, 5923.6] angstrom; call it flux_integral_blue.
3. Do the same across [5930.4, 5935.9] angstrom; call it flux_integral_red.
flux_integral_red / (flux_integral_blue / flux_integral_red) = 35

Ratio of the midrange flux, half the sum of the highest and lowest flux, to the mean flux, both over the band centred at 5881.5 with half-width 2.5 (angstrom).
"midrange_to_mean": 0.99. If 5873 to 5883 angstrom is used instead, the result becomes 1.01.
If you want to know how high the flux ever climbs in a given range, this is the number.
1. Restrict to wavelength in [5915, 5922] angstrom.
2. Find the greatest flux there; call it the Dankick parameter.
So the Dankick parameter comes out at 4.935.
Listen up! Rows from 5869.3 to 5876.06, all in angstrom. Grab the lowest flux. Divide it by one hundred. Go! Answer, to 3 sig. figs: 0.0492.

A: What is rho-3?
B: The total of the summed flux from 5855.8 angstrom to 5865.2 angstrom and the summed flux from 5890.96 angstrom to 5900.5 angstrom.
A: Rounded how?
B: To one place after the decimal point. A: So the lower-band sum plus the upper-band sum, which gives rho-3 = 64.3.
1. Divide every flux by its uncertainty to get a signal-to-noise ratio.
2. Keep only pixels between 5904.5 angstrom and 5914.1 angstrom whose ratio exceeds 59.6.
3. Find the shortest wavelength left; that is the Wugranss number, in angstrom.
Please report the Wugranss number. 5907.94 angstrom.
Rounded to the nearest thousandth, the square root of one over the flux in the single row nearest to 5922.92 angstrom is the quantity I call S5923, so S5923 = 0.450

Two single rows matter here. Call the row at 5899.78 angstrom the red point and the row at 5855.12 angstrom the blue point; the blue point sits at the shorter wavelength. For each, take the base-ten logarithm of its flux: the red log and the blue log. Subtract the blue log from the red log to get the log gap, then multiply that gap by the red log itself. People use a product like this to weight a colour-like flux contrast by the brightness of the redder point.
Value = -0.011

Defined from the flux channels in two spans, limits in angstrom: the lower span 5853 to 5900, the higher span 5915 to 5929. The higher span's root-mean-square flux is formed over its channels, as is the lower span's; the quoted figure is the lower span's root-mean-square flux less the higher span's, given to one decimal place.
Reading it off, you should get -0.2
